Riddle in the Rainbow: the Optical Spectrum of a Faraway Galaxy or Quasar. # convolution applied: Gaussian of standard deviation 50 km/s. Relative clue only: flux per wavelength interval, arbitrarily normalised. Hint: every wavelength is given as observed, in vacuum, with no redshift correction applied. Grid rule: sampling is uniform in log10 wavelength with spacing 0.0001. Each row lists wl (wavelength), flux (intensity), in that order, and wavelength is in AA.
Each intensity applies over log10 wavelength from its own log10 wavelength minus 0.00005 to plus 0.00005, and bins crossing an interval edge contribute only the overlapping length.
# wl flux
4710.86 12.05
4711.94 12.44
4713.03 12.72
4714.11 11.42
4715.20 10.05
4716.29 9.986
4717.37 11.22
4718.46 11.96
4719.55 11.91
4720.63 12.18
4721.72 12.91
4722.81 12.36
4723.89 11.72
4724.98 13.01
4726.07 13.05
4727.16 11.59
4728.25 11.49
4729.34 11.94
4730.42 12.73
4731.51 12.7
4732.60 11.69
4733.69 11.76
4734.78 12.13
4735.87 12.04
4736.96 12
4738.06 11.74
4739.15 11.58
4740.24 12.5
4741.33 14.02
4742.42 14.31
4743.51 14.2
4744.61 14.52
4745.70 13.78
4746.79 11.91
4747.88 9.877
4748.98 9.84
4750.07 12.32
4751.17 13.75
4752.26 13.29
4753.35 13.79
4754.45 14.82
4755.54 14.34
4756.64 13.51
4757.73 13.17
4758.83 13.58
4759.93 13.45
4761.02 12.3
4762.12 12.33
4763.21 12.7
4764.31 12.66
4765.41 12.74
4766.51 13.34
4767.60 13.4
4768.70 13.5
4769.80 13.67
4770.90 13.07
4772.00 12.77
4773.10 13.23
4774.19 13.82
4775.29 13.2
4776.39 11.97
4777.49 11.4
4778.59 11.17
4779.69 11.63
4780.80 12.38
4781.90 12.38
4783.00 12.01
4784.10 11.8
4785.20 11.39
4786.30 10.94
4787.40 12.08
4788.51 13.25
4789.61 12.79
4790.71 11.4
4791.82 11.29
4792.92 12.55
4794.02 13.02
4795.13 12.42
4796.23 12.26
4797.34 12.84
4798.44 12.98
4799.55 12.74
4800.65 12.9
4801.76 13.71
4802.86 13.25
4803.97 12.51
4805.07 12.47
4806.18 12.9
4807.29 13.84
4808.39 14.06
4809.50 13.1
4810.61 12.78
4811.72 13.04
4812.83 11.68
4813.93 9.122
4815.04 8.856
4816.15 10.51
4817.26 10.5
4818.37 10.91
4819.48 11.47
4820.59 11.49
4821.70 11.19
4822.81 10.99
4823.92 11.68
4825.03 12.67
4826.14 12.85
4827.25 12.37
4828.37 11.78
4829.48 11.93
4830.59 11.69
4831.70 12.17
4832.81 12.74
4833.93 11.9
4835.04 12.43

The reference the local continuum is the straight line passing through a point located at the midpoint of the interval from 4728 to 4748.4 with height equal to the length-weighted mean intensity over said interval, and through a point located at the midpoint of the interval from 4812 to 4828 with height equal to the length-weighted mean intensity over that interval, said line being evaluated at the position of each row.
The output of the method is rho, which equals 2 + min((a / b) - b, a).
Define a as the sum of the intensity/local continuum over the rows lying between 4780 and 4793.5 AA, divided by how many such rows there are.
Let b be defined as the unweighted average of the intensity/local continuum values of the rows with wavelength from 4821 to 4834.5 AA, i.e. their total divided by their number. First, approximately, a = 1.03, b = 1.08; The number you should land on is 1.86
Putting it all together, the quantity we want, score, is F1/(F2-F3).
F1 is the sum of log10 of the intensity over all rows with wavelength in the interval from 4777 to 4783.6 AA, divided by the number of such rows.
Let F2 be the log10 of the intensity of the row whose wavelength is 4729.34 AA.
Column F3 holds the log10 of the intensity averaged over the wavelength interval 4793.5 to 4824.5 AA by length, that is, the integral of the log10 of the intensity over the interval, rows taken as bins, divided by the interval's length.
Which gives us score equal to -305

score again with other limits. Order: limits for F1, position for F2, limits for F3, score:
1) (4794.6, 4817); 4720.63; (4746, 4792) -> -85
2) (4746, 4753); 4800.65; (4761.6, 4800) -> 71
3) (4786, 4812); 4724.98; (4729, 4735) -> 40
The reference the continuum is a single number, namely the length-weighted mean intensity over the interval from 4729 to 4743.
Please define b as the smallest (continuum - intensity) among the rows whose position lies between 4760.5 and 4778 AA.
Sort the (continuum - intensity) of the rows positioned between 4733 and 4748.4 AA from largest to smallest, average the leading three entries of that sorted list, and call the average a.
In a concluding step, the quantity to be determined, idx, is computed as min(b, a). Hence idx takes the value -1.4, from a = 1.3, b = -1.4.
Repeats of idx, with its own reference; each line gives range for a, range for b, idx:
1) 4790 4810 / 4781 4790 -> -0.8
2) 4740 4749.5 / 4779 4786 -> 0.0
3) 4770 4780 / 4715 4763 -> -2.4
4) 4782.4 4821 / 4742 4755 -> -2.4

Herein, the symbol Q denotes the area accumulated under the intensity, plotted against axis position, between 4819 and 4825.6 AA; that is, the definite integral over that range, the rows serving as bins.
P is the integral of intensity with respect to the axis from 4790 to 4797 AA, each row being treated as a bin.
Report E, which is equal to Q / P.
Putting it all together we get 0.90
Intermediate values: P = 85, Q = 77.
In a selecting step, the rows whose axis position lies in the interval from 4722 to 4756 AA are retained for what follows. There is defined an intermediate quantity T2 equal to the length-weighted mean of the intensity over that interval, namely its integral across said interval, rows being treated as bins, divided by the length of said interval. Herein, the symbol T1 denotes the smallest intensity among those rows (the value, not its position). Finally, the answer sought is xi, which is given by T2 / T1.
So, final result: 1.28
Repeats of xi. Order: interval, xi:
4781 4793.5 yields 1.10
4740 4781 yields 1.32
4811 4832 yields 1.29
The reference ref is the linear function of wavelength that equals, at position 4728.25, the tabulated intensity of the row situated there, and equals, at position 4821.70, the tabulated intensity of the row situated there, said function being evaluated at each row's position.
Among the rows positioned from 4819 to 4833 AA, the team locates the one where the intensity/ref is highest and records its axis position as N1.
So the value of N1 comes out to 4826.14 AA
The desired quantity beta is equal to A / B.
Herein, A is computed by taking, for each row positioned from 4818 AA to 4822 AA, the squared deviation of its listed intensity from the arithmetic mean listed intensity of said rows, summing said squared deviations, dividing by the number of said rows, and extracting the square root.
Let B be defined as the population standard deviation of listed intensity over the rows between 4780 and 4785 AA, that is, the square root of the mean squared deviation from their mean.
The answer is 1.0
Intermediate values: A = 0.237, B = 0.2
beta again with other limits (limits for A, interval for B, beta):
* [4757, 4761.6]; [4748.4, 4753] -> 0.3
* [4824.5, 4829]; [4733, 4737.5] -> 3.0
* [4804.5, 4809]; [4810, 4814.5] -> 0.4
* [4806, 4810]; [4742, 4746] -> 1.8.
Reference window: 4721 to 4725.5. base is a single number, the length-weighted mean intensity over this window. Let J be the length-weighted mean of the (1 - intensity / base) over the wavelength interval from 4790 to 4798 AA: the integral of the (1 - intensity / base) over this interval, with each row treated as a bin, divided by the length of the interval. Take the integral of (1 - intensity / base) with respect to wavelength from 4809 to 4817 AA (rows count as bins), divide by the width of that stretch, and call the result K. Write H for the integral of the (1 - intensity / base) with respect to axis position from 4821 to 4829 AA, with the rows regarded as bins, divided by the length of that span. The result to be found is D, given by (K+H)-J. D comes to 0.13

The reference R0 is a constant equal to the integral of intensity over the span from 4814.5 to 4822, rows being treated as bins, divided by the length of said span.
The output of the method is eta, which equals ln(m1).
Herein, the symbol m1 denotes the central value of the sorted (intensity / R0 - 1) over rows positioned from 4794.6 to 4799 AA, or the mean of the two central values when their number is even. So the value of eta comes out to -1.7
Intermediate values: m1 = 0.18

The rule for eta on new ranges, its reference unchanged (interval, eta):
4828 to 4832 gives -2.2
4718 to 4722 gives -2.0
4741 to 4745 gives -1.1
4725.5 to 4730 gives -2.3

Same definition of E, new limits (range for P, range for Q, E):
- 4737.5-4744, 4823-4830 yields 1.00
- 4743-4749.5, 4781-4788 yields 1.03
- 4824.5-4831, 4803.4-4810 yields 1.09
